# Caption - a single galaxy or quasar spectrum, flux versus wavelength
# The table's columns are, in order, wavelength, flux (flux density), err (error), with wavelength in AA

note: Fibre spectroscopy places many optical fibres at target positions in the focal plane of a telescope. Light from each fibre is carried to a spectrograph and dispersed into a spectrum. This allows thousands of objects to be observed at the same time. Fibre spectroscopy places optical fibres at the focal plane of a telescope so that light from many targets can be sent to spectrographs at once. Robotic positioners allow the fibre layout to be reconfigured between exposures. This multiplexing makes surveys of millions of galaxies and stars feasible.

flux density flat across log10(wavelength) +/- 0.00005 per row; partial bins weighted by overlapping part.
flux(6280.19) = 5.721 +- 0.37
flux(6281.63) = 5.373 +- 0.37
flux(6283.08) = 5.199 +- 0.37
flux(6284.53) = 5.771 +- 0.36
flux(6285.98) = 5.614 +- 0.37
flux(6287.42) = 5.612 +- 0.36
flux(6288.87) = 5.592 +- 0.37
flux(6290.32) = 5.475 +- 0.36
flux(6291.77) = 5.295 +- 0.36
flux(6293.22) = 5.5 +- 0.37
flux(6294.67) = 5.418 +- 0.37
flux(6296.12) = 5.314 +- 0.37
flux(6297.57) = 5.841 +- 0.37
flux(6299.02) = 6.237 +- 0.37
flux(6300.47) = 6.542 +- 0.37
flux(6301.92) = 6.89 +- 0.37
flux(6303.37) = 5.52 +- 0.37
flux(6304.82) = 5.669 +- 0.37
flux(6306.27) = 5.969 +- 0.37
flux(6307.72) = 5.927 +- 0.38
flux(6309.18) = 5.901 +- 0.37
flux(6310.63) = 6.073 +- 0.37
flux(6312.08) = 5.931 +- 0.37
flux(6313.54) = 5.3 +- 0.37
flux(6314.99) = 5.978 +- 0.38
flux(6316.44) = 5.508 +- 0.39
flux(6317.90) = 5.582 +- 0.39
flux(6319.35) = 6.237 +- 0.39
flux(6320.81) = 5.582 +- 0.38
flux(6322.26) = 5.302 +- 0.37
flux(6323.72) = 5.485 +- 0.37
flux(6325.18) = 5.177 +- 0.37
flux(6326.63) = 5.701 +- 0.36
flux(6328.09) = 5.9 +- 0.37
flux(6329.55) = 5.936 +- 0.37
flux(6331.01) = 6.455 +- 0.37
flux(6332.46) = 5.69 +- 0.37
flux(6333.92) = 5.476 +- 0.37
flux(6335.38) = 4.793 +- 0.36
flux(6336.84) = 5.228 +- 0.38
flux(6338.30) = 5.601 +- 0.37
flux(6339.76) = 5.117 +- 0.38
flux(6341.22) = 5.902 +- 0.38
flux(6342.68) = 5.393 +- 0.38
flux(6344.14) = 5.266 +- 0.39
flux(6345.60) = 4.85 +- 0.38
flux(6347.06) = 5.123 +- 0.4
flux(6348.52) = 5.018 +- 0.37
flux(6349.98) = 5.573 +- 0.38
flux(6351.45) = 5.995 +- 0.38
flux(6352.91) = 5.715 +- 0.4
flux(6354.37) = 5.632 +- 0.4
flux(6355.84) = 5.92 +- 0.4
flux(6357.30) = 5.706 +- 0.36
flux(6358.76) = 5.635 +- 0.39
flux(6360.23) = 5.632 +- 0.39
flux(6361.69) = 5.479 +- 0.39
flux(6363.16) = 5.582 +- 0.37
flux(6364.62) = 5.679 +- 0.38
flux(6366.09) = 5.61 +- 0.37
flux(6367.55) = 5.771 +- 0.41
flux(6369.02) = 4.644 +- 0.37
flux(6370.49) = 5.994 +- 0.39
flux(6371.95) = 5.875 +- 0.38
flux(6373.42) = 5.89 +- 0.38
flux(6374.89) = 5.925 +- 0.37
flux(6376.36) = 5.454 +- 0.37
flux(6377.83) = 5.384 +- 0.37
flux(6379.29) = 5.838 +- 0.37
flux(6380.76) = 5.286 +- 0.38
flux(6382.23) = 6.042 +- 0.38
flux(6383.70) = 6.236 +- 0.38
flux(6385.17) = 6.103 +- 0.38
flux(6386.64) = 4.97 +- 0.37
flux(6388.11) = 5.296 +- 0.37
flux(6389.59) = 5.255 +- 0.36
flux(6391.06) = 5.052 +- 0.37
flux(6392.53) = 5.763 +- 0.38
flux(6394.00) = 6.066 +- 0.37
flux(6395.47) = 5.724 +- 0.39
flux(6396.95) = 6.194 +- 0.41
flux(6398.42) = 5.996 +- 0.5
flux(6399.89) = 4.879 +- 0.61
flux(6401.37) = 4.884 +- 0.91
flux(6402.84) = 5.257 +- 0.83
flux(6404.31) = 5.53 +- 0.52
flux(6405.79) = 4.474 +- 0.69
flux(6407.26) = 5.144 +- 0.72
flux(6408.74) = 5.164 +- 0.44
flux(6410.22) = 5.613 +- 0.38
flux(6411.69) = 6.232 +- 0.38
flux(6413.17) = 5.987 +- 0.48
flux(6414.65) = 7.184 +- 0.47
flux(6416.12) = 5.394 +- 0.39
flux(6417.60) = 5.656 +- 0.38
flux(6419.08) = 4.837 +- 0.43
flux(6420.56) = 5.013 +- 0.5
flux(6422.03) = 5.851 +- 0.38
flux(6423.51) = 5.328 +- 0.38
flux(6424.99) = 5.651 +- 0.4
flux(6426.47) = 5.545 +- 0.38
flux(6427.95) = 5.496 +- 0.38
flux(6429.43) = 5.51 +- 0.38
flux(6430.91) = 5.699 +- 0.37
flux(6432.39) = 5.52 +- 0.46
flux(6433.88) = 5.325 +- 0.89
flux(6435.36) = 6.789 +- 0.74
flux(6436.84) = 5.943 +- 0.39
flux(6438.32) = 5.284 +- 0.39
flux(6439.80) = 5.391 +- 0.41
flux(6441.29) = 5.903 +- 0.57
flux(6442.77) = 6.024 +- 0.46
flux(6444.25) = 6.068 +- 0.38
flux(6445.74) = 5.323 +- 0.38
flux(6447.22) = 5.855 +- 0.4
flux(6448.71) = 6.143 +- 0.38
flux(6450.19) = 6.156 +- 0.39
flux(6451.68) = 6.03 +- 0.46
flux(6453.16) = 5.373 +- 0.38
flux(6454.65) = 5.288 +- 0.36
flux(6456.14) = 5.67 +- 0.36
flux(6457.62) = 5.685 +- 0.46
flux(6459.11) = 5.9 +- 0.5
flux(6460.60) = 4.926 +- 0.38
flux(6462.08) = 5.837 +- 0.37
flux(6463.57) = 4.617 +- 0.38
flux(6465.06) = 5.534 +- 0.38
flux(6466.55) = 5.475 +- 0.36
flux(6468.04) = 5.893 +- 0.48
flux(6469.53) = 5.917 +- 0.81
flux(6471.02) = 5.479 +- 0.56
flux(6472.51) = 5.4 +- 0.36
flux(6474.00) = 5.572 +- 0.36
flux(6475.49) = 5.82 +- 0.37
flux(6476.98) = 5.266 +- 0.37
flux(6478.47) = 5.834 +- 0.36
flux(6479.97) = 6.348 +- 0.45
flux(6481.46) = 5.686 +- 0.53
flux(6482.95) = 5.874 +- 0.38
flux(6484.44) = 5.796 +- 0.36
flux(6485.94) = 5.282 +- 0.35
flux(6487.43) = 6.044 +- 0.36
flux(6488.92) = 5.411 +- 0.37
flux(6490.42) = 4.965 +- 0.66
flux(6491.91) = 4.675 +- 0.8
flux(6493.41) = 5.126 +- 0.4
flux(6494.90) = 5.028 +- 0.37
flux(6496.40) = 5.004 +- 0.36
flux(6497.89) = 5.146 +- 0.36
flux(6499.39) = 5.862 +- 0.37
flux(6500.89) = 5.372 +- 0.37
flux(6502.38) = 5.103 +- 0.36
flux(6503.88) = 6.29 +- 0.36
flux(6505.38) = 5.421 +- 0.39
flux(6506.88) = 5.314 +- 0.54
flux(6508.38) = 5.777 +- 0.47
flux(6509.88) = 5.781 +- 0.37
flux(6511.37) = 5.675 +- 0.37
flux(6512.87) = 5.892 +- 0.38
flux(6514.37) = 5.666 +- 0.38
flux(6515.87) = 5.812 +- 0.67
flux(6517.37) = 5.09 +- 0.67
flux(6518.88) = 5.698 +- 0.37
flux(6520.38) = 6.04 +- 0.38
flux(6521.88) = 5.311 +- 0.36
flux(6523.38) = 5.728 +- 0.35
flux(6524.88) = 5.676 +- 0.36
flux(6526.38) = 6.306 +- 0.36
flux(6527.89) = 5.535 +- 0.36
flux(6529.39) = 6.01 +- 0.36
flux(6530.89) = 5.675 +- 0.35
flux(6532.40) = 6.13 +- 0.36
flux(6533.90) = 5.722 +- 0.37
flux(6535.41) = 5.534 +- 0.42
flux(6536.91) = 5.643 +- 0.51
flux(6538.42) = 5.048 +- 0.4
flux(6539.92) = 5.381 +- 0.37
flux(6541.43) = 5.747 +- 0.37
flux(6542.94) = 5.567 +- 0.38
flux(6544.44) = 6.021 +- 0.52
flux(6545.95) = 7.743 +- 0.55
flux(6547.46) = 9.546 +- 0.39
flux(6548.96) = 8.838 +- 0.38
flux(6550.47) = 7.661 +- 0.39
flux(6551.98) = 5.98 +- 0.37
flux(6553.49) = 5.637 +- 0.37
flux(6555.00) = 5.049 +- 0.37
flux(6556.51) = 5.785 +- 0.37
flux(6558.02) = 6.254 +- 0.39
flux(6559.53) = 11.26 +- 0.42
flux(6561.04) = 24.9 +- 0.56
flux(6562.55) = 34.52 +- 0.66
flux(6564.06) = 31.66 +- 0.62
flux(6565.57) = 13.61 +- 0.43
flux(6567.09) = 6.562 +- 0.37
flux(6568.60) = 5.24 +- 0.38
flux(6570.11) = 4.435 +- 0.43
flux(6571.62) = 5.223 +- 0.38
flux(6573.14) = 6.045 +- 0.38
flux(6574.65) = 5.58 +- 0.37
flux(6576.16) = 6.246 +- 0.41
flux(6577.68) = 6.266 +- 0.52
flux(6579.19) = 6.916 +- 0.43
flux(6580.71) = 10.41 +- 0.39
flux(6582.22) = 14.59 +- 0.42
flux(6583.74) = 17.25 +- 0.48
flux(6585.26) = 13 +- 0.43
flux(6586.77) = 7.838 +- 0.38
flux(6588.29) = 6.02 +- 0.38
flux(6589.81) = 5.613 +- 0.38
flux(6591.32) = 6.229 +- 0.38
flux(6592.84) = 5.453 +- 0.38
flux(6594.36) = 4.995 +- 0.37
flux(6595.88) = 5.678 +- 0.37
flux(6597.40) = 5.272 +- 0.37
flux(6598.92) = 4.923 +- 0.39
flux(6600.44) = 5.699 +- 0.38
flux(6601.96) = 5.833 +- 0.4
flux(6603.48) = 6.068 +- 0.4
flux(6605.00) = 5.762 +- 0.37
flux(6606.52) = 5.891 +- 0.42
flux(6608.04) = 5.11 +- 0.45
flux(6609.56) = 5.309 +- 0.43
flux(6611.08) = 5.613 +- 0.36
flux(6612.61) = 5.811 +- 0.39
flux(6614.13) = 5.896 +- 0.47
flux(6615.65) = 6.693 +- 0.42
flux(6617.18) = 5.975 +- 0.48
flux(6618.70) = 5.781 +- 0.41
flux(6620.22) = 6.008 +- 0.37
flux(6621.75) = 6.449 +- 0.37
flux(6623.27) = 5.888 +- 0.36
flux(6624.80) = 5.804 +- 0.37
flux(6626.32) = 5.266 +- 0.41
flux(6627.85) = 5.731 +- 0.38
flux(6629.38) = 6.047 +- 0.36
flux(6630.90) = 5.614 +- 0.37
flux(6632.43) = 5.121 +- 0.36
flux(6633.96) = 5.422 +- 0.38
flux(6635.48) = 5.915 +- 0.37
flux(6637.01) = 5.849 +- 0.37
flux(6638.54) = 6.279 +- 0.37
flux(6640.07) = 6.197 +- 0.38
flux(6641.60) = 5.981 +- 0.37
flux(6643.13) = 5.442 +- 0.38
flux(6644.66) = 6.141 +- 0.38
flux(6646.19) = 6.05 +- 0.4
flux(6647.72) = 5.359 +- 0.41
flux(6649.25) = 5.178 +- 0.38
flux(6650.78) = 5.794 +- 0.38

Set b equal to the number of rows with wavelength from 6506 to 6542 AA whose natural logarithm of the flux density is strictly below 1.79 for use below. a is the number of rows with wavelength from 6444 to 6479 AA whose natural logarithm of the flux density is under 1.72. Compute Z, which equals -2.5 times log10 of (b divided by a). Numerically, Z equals -0.65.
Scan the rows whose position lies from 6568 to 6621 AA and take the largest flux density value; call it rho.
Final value 17.25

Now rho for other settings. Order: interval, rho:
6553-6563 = 34.52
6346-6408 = 6.236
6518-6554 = 9.546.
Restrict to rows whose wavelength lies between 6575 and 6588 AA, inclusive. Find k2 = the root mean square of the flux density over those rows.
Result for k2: 11.0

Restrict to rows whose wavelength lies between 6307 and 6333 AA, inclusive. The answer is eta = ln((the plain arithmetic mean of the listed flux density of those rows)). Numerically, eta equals 1.75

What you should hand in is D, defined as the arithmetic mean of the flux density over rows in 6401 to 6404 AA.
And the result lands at 5.07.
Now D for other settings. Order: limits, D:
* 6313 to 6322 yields 5.70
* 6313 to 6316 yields 5.64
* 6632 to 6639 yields 5.72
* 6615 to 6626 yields 6.09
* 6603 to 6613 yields 5.65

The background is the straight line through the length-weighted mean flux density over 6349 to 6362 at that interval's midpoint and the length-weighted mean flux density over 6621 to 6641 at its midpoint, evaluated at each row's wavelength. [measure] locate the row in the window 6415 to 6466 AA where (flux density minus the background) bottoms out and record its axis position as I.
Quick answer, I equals 6463.57 AA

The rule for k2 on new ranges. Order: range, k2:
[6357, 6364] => 5.6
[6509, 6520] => 5.7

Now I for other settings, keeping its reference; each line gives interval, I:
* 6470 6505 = 6491.91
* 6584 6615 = 6598.92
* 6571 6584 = 6571.62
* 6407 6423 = 6419.08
